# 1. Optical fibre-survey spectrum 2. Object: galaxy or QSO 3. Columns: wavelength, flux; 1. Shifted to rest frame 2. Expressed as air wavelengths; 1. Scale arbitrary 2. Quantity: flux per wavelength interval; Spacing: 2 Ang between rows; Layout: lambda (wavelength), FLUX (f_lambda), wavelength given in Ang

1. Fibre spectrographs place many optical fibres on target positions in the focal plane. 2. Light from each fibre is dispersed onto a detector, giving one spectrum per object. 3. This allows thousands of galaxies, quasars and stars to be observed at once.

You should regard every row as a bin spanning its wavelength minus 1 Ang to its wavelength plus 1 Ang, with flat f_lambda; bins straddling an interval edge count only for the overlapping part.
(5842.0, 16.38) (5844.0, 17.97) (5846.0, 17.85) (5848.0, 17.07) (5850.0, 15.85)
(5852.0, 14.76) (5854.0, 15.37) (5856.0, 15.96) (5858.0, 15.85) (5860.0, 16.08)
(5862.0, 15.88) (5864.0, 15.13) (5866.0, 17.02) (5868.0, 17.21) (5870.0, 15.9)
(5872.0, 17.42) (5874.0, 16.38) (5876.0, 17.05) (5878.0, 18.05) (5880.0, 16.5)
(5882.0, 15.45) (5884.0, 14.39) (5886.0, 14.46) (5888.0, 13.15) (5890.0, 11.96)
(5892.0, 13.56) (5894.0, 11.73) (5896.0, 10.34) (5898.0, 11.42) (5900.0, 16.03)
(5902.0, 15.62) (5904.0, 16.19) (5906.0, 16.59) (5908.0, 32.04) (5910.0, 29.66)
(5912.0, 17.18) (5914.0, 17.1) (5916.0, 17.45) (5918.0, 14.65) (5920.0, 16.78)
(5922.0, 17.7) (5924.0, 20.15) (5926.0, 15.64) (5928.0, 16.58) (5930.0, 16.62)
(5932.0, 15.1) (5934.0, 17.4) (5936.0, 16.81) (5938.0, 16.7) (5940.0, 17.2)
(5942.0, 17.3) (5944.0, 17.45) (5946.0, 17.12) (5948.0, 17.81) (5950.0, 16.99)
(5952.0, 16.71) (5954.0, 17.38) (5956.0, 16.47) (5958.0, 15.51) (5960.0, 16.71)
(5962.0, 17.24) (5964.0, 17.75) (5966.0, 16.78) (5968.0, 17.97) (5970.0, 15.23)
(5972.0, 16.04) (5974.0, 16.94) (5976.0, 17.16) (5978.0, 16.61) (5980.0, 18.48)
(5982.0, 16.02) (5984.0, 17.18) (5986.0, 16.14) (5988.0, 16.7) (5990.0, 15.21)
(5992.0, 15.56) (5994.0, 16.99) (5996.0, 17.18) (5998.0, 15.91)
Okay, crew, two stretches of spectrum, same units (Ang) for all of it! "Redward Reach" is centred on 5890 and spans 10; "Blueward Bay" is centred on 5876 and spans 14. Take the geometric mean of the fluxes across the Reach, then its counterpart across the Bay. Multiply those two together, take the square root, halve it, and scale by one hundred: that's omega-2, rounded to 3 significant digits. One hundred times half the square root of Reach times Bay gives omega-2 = 734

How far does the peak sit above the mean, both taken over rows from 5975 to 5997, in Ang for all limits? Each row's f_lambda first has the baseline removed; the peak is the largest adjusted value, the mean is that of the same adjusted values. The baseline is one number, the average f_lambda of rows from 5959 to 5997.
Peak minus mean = 1.8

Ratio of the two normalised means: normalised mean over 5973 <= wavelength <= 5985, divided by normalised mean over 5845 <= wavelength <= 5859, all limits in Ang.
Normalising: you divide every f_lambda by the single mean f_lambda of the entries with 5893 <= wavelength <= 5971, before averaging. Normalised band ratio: 1.06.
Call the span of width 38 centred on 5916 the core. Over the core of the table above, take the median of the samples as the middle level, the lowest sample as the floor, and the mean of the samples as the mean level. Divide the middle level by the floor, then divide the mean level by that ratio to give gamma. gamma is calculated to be 12.3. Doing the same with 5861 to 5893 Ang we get 11.7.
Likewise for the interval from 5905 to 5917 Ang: 20.8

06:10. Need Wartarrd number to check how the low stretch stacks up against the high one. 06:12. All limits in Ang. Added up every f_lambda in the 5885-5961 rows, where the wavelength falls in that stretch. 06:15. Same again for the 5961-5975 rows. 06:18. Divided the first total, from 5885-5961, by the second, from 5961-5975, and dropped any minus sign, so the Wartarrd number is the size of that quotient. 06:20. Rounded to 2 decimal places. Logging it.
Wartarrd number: 5.39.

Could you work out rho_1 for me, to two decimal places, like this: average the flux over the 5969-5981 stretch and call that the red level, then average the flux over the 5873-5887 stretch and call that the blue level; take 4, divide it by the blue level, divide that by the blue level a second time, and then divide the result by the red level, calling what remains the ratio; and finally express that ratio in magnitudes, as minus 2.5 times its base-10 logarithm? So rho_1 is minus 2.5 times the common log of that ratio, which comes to 7.58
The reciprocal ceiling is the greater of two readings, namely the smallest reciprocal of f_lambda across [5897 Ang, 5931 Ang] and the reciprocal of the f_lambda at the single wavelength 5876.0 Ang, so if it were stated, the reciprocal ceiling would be 0.059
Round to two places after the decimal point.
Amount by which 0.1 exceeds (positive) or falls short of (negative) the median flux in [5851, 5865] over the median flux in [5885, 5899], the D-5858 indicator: -1.23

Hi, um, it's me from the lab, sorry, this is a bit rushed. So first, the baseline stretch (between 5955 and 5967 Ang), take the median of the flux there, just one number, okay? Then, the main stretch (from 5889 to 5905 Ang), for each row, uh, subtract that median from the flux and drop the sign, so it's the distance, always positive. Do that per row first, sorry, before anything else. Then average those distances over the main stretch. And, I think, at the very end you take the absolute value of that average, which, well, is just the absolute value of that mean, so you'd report 3.39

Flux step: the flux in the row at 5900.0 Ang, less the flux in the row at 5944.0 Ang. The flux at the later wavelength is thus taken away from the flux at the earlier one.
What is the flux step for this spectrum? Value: -1.4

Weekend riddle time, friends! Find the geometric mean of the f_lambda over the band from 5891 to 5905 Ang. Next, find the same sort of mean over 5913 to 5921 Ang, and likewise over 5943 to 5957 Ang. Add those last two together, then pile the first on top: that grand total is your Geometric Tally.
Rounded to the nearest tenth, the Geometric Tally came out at 46.9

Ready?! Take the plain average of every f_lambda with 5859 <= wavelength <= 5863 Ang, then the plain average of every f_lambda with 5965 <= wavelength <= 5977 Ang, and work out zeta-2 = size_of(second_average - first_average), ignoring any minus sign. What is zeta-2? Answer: 0.7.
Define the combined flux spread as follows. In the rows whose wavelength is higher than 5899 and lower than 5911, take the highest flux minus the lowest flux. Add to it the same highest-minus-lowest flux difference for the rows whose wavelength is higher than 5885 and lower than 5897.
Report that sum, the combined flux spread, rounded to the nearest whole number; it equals 21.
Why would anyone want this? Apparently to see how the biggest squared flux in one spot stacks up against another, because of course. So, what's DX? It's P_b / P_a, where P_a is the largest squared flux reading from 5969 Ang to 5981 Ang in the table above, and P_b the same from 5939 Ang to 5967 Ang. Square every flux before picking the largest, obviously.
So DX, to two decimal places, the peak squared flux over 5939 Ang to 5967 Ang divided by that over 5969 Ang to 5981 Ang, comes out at 0.93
